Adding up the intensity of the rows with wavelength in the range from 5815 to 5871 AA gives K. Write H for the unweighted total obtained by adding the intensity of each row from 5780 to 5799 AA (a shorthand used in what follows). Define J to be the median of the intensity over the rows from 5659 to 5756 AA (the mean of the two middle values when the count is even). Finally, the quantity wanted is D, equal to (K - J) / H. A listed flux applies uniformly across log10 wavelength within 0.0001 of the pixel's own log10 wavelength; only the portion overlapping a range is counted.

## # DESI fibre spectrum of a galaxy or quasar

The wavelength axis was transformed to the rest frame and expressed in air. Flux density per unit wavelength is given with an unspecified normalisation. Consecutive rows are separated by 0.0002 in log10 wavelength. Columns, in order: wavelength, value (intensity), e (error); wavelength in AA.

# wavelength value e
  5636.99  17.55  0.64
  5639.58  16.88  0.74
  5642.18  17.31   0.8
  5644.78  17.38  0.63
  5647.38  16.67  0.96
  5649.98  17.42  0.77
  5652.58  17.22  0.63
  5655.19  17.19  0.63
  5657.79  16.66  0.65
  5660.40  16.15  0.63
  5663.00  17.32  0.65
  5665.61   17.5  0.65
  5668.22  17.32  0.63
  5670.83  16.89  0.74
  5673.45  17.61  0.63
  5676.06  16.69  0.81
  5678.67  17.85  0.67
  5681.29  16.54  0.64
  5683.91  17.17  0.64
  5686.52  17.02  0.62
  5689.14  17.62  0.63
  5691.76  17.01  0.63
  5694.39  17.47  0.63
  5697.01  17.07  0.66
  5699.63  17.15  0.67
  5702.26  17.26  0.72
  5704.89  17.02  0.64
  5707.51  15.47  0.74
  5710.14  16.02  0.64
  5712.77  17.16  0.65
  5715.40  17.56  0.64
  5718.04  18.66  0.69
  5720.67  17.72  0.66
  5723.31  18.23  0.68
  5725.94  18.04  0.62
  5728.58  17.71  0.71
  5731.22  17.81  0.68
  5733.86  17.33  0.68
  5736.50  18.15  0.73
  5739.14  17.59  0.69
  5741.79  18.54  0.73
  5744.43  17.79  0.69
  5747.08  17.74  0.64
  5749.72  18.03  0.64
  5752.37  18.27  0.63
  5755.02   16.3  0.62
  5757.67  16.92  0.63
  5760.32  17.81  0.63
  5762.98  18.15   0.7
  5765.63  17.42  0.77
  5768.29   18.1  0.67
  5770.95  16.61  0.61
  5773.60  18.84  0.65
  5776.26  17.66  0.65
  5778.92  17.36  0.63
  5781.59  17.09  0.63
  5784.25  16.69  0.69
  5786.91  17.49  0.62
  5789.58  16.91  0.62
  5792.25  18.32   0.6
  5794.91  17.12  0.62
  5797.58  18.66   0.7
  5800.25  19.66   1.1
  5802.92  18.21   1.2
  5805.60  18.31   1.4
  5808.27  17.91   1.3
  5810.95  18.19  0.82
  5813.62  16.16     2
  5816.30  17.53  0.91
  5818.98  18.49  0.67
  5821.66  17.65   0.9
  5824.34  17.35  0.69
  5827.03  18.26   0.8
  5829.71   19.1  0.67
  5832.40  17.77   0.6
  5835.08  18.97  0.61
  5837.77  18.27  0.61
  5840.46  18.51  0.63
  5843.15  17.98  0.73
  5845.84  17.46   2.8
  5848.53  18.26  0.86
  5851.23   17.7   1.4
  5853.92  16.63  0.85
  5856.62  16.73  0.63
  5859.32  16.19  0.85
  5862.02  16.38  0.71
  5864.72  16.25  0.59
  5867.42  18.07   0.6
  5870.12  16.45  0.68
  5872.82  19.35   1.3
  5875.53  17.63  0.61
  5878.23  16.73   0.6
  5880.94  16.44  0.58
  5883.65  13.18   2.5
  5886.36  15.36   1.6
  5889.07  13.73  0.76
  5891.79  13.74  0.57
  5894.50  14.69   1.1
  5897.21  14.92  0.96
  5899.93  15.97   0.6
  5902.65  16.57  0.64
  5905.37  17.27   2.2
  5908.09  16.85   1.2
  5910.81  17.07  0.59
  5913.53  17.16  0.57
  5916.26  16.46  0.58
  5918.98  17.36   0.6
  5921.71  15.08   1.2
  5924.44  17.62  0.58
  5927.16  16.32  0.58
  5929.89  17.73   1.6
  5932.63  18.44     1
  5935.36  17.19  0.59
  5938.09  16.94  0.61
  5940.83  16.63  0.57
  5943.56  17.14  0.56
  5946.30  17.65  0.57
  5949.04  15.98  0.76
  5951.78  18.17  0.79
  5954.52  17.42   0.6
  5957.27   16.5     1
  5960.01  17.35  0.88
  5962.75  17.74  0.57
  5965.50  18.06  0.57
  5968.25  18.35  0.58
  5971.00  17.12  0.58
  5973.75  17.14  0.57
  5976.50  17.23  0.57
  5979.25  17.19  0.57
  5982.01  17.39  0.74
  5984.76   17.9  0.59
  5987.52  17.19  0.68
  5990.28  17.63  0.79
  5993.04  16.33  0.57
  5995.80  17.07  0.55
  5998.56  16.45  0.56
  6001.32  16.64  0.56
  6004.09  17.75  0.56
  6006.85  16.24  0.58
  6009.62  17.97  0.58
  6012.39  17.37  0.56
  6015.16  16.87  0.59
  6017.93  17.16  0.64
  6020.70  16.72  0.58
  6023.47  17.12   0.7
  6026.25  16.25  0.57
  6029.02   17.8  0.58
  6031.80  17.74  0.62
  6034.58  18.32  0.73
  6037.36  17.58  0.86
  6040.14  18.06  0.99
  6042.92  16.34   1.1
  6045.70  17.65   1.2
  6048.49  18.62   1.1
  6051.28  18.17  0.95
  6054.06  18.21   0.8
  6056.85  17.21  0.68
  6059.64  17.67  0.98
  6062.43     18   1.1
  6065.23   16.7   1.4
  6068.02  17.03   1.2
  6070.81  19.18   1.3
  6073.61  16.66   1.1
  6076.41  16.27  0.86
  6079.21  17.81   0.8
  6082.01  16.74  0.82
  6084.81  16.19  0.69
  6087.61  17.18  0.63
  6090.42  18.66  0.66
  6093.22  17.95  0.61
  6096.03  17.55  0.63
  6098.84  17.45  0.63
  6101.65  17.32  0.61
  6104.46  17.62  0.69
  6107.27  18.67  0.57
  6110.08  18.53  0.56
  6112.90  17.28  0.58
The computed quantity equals 2.9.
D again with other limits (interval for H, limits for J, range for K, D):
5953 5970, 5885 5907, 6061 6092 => 1.7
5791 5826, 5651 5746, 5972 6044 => 1.8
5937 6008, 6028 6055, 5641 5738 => 1.4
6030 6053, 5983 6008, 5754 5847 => 4.3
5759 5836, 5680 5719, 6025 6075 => 0.6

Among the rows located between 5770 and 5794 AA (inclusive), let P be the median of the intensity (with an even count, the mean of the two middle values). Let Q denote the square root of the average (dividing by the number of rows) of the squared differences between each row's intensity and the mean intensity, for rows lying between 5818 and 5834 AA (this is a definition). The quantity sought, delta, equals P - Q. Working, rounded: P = 17.4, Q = 0.58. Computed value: 16.8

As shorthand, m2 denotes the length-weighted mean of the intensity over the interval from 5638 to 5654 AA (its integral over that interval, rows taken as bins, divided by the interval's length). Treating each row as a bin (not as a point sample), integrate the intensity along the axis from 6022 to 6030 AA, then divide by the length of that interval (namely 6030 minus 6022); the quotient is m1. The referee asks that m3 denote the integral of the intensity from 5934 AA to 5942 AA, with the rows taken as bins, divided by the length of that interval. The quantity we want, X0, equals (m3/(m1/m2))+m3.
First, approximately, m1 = 17.0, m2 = 17.2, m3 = 16.93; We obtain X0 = 34.0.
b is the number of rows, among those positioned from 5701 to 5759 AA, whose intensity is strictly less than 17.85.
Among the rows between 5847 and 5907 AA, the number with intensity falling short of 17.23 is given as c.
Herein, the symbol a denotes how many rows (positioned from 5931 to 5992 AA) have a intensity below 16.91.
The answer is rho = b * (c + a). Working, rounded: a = 3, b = 15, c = 16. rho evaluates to 285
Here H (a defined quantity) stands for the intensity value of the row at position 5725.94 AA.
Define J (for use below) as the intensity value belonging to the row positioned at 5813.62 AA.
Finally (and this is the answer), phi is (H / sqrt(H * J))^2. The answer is 1.12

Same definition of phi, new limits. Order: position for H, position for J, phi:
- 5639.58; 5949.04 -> 1.06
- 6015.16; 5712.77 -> 0.98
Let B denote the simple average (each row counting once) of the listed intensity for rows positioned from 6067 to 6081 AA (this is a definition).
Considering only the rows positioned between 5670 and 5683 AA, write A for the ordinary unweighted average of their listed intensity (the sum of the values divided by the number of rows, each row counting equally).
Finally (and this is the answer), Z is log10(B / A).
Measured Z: 0.007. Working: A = 17.12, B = 17.4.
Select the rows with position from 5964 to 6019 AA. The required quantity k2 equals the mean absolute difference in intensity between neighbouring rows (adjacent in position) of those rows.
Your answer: 0.64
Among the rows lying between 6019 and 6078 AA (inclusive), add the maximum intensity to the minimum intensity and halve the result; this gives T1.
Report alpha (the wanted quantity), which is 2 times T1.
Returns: 35.4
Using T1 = 17.7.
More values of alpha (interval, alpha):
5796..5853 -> 35.8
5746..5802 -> 36.0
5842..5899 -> 32.5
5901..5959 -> 33.5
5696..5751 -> 34.1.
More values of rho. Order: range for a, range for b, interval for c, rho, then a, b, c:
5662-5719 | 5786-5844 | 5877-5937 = 176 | 5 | 8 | 17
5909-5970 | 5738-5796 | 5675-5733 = 255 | 6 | 15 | 11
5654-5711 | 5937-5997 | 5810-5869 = 234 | 7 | 18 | 6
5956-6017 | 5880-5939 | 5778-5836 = 231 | 6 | 21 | 5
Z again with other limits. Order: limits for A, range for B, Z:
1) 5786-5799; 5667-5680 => -0.011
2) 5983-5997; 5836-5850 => 0.021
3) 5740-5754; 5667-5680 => -0.020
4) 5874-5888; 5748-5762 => 0.042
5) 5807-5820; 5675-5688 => -0.015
